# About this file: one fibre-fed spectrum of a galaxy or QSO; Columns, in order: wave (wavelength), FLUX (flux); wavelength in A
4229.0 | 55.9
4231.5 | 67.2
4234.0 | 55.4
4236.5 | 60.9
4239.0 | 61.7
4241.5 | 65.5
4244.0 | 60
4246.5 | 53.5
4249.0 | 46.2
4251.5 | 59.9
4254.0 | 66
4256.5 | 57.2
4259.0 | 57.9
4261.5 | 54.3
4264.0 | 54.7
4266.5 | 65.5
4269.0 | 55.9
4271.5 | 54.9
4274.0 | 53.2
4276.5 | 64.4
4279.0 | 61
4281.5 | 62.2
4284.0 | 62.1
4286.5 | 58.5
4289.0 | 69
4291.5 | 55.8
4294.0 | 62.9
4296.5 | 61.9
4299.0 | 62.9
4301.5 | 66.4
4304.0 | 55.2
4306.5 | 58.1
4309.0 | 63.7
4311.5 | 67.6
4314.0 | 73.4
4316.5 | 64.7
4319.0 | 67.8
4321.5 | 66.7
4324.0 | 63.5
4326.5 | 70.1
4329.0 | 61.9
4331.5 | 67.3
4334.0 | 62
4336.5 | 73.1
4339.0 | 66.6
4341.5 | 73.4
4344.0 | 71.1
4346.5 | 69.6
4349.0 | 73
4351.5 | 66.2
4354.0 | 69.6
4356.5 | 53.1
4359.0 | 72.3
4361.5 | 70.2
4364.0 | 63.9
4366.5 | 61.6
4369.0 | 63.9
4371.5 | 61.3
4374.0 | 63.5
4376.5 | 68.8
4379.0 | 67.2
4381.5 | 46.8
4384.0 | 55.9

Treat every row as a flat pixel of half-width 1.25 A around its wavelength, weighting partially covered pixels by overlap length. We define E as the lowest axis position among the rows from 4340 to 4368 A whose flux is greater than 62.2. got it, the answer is 4341.5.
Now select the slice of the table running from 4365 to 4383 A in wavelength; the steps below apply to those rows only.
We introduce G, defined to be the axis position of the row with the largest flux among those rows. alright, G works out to 4376.5 A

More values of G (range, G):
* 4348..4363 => 4349.0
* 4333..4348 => 4341.5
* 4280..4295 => 4289.0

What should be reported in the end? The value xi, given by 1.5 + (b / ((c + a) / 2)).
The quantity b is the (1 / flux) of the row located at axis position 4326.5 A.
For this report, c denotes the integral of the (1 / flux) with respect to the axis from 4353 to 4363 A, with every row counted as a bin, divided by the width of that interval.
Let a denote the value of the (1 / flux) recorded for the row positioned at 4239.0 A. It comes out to 2.40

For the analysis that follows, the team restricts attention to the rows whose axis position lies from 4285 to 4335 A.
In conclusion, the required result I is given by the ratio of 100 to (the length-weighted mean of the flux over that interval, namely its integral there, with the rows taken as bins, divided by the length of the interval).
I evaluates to 1.56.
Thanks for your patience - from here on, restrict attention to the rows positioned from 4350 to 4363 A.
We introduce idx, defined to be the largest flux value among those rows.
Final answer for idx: 72.3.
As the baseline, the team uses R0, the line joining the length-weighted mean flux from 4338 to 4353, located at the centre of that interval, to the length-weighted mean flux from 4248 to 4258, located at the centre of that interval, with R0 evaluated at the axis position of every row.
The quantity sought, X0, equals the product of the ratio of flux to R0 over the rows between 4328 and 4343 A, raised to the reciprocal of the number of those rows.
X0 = 0.98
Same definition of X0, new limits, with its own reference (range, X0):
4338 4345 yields 1.01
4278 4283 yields 1.01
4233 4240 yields 1.07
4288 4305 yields 0.97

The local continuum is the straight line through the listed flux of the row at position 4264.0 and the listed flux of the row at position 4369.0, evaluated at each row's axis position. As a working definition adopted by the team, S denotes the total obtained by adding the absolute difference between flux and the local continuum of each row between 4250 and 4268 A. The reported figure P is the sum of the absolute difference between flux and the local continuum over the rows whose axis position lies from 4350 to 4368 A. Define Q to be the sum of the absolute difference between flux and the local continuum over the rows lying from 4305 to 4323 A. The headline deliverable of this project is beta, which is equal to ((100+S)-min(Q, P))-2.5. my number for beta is 94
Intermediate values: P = 39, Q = 49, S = 36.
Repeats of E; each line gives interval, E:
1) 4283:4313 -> 4289.0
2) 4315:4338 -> 4316.5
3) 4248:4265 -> 4254.0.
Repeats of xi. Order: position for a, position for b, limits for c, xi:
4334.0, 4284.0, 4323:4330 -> 2.52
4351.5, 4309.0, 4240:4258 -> 2.47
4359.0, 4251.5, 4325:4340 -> 2.66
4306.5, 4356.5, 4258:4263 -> 2.57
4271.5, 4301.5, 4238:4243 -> 2.39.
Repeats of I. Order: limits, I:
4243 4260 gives 1.75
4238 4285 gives 1.70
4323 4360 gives 1.48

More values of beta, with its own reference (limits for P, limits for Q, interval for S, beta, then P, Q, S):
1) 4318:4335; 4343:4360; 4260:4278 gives 82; 38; 58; 23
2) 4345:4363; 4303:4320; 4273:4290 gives 94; 55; 45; 42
